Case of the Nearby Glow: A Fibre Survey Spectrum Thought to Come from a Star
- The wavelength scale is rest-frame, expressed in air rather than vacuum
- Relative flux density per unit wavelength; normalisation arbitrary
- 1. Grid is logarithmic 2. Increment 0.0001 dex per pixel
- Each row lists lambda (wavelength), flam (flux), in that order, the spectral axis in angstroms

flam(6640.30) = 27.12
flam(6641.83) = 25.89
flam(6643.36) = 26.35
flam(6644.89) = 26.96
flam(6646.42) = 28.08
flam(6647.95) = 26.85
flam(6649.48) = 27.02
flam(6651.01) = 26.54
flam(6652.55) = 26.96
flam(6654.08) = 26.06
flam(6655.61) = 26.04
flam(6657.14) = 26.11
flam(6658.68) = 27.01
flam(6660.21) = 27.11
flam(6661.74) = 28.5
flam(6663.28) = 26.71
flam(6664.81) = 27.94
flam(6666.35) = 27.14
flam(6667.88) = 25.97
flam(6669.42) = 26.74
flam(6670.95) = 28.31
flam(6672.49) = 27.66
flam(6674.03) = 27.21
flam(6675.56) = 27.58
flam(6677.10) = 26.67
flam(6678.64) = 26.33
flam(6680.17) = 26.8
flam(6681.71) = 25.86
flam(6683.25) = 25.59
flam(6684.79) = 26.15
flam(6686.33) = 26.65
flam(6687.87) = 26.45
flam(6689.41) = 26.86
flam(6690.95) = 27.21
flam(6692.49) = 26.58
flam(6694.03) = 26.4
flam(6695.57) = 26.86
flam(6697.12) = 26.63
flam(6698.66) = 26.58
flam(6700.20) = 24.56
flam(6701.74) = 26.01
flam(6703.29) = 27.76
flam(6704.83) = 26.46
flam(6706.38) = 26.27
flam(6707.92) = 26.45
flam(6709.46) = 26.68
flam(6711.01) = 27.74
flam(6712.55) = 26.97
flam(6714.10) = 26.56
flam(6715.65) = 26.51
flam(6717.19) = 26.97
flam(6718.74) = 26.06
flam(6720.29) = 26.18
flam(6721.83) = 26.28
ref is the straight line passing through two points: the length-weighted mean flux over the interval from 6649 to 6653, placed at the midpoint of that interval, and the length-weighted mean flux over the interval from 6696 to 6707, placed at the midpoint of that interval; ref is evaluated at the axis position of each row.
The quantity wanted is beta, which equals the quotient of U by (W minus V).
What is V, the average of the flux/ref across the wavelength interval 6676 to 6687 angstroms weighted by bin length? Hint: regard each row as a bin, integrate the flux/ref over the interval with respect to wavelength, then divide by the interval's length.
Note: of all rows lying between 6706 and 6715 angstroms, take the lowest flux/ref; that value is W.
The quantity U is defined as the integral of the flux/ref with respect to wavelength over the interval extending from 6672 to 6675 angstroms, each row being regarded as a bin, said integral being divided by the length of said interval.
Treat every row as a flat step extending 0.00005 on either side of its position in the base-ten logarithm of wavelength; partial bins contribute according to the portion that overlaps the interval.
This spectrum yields 163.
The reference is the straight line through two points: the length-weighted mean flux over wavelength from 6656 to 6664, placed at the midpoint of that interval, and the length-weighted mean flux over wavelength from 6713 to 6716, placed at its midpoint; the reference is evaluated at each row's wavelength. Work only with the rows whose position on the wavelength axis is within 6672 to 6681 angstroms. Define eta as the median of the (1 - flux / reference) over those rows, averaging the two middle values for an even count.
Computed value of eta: -0.005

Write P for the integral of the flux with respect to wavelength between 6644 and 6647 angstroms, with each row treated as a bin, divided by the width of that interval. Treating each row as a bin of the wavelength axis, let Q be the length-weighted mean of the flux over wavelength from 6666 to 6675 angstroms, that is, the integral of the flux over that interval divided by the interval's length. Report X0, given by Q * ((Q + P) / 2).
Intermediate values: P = 27.4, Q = 27.2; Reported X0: 743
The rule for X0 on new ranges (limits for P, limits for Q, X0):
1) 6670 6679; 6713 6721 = 711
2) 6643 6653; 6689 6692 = 730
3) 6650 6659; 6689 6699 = 710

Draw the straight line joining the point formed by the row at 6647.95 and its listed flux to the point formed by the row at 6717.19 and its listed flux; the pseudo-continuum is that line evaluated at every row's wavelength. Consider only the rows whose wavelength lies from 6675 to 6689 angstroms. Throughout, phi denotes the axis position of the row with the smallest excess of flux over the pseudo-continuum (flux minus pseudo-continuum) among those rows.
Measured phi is 6683.25 angstroms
